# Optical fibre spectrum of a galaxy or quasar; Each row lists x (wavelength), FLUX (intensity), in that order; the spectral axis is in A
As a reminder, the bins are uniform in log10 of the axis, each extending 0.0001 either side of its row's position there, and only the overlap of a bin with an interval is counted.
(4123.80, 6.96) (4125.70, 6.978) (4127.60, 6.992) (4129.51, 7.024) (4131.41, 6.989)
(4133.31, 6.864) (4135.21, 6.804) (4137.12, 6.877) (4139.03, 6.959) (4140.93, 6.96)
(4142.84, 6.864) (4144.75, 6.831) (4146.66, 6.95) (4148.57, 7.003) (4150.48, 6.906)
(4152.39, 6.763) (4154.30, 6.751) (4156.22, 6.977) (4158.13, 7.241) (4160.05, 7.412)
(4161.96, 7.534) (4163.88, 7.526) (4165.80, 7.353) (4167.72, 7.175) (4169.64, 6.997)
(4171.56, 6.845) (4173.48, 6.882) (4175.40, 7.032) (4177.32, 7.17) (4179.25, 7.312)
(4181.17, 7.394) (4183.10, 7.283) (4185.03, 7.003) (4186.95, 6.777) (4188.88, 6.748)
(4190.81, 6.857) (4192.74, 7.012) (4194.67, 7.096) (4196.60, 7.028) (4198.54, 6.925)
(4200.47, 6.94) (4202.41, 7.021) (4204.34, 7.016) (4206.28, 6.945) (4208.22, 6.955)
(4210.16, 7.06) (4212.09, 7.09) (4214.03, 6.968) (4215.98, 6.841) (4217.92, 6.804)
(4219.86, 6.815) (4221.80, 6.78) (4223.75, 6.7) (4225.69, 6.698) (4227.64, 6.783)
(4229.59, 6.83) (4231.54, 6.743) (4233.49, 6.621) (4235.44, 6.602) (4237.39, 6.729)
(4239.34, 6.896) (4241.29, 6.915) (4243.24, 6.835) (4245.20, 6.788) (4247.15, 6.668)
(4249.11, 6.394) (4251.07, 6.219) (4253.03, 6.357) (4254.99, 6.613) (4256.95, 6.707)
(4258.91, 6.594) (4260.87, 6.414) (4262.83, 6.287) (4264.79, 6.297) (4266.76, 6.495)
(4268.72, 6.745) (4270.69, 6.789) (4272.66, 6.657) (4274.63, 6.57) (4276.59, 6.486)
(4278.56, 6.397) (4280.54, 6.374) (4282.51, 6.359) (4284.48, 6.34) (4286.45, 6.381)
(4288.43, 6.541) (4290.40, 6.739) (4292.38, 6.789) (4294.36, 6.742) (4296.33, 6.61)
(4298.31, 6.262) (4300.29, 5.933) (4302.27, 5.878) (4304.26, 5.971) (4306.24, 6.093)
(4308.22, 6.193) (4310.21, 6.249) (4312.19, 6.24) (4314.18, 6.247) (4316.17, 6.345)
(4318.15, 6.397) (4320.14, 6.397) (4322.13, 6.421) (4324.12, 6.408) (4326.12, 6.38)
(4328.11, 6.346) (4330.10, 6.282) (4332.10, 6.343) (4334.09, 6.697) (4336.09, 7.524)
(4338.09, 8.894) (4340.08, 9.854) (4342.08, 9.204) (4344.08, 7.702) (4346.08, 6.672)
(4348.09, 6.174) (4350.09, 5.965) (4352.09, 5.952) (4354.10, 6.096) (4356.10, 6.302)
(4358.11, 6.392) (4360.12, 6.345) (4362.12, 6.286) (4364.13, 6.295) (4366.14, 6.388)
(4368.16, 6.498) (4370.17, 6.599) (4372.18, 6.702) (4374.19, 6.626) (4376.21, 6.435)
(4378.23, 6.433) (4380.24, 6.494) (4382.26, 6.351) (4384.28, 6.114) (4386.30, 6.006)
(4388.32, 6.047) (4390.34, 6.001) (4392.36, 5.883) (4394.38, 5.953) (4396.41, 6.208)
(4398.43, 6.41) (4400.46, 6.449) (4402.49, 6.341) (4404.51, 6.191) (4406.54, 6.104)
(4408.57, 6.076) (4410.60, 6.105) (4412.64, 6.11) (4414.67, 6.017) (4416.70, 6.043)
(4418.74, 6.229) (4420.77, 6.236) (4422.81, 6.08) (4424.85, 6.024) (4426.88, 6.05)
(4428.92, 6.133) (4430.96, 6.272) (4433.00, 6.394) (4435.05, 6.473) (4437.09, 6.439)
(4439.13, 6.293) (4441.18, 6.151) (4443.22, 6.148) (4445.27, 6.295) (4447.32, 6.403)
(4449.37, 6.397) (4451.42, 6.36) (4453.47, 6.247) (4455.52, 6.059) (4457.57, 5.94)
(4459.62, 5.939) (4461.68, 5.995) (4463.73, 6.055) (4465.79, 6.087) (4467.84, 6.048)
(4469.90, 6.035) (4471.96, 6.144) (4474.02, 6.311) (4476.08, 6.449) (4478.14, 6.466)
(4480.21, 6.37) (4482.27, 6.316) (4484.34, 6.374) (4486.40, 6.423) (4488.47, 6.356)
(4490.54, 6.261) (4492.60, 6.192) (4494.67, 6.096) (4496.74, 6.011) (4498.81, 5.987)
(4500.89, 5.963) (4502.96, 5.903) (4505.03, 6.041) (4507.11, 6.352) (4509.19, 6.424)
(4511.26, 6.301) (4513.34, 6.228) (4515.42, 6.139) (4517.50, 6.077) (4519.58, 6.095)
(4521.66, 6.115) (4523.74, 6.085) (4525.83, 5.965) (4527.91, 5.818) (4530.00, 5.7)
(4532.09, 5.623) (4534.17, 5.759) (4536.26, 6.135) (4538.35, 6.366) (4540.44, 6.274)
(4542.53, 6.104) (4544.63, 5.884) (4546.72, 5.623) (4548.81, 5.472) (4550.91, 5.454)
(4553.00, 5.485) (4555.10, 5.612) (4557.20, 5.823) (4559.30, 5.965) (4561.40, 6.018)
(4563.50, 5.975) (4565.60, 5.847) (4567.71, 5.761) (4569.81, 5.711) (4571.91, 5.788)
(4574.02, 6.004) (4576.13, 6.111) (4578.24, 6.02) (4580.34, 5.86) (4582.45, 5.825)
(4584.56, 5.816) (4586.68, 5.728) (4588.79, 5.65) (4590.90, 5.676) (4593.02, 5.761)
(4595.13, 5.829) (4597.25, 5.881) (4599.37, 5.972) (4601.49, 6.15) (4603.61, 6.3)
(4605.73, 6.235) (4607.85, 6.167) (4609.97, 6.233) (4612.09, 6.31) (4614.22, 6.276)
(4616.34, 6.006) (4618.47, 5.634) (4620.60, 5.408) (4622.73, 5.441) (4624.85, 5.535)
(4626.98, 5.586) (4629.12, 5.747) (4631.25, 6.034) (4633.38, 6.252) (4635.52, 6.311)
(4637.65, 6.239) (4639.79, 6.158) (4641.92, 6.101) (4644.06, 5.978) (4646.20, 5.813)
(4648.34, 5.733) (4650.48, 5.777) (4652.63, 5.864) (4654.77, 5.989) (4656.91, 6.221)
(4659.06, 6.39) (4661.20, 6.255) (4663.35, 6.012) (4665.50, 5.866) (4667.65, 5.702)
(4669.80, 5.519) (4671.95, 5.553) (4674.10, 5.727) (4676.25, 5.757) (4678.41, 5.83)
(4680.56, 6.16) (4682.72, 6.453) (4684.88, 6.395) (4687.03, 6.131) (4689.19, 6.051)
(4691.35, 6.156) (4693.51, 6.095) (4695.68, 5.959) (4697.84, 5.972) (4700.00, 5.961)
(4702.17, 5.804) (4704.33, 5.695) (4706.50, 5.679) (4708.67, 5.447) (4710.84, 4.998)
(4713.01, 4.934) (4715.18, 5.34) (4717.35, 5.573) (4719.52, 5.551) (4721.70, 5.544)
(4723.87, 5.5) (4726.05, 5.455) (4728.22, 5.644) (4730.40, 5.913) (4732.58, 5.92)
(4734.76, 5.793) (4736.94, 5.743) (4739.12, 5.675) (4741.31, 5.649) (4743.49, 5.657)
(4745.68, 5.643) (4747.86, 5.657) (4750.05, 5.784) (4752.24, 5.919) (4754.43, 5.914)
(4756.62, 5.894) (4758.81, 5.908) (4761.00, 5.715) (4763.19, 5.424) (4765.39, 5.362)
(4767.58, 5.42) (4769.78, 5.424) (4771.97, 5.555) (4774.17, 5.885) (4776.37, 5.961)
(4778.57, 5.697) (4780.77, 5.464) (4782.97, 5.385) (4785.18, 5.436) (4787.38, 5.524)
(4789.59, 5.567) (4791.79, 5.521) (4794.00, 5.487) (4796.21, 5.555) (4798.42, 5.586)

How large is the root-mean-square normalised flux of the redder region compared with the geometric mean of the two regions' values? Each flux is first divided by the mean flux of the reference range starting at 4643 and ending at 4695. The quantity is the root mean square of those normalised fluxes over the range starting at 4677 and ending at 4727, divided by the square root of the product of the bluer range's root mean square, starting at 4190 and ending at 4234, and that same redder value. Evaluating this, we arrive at 0.916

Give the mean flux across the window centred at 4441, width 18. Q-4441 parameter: 6.3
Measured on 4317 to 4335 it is 6.4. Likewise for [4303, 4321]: 6.2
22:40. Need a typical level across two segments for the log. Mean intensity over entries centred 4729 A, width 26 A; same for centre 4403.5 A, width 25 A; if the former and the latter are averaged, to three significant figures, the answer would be 5.91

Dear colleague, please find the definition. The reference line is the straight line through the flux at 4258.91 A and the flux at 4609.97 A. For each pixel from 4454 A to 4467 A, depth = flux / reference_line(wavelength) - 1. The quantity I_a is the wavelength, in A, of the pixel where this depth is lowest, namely 4457.57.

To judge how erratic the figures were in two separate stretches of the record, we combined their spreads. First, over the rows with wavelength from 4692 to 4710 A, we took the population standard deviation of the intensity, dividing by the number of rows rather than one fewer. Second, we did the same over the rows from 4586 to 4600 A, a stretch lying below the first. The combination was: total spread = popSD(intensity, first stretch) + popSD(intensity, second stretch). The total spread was 0.30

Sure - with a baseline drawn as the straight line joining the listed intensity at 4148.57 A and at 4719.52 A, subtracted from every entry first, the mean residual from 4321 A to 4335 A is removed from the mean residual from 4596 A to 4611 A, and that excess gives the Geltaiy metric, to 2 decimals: 0.42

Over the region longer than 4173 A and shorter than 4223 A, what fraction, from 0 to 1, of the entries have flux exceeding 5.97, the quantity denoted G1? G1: 1.000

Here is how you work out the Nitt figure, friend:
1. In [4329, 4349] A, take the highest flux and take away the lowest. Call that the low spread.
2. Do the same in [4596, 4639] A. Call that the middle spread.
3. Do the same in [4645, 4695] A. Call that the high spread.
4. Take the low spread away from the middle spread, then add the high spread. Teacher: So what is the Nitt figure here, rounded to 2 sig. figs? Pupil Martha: -1.8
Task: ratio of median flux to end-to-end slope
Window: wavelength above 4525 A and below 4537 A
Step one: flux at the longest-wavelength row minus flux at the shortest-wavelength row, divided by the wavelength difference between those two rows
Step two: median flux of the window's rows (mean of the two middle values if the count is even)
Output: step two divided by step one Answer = 355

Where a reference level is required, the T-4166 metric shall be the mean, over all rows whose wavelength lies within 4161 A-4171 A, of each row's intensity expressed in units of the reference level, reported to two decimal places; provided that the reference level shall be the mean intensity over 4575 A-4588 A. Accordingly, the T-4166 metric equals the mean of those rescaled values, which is 1.24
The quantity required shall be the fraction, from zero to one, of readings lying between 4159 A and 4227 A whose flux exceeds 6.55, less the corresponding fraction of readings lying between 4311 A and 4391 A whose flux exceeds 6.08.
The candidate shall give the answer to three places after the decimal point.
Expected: 0.125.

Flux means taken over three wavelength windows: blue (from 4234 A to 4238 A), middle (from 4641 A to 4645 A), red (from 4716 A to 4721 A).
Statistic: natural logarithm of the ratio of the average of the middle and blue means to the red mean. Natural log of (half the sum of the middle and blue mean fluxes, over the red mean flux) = 0.13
